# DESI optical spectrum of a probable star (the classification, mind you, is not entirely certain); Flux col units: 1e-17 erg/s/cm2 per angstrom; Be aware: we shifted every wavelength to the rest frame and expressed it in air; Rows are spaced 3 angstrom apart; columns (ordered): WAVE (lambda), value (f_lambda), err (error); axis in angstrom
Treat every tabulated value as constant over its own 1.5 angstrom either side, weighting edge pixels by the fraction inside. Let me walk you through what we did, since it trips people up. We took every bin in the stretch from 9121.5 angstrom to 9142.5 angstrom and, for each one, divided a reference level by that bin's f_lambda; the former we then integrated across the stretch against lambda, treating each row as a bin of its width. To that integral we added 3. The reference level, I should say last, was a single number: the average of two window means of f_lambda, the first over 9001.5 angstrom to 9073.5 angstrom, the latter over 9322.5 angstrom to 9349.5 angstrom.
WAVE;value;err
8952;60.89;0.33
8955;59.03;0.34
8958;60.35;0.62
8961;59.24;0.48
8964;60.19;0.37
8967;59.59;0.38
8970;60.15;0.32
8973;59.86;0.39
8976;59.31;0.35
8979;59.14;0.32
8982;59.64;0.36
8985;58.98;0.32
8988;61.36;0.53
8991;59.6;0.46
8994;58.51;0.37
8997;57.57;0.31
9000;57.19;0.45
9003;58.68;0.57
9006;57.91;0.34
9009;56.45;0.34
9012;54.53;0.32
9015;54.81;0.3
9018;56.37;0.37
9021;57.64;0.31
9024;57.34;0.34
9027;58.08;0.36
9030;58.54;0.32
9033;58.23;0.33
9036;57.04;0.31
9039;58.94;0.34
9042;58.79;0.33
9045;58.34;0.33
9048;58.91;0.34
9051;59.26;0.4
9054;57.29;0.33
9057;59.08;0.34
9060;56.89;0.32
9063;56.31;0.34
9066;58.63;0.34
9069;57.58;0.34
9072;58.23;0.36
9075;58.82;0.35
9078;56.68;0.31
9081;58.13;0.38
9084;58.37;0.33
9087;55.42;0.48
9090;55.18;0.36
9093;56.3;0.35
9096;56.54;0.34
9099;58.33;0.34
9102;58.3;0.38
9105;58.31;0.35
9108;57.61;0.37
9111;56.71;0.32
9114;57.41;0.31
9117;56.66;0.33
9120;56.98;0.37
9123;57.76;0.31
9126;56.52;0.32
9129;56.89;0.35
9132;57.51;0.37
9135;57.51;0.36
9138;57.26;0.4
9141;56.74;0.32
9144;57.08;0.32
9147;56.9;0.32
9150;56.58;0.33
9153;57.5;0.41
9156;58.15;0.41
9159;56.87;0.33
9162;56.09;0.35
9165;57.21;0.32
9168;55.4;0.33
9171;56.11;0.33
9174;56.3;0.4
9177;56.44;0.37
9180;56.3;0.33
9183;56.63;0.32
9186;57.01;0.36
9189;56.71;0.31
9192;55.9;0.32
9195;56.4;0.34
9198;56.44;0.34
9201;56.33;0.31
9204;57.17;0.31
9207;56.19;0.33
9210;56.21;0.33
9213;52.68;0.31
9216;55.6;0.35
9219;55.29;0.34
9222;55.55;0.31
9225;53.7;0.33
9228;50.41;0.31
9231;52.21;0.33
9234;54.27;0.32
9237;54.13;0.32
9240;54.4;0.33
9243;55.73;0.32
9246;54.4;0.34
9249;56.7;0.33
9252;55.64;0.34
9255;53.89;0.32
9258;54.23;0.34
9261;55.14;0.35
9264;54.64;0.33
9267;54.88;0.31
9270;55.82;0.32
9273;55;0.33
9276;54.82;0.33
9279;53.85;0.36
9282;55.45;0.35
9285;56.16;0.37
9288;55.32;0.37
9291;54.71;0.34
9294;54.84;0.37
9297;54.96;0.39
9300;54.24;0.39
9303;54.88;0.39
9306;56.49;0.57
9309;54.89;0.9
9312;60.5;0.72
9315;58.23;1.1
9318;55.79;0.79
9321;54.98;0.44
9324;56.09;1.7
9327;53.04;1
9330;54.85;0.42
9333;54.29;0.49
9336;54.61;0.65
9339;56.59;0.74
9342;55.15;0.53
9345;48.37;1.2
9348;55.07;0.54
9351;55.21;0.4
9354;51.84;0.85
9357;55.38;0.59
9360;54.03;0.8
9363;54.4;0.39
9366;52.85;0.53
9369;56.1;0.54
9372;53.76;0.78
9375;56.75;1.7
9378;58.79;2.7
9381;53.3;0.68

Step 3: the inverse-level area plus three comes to 23.6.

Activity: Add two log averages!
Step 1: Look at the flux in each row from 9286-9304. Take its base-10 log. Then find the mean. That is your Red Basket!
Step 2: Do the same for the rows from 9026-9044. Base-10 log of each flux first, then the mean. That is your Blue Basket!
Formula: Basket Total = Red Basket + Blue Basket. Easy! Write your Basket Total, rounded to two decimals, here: 3.50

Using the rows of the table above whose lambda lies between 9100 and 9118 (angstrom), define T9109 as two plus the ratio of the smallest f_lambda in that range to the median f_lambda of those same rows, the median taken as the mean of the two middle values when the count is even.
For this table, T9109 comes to 2.99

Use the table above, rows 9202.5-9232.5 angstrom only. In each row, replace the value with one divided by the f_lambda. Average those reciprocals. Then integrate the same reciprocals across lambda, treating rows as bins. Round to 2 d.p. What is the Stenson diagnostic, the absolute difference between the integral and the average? 0.53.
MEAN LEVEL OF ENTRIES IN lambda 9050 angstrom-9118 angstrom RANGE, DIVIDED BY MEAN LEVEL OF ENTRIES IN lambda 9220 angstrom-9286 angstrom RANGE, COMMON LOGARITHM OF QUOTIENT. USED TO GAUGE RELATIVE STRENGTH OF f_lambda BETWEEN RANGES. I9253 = 0.0224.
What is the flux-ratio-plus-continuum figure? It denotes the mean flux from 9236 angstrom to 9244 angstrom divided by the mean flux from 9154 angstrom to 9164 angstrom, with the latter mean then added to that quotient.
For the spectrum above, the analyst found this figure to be 58.0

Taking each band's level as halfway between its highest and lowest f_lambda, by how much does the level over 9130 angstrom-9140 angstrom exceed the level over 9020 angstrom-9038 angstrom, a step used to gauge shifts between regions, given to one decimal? -0.4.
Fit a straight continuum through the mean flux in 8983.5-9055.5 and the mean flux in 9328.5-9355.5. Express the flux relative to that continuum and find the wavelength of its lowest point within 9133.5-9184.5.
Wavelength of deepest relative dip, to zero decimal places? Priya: 9168 angstrom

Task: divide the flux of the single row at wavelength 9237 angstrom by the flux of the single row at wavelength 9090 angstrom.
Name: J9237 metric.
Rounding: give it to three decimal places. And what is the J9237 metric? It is 0.981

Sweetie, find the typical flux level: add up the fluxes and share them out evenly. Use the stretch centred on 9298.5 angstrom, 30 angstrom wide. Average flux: 55.7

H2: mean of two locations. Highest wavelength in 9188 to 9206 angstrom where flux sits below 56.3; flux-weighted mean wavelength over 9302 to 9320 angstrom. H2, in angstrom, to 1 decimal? 9251.3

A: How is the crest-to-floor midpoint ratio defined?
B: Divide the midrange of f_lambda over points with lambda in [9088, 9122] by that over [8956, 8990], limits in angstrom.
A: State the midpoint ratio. 0.94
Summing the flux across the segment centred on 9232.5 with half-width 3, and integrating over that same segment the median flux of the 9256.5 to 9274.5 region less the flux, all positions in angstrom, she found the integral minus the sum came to -96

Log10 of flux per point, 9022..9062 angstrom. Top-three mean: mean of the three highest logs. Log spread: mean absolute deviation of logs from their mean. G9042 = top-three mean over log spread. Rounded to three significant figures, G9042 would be 349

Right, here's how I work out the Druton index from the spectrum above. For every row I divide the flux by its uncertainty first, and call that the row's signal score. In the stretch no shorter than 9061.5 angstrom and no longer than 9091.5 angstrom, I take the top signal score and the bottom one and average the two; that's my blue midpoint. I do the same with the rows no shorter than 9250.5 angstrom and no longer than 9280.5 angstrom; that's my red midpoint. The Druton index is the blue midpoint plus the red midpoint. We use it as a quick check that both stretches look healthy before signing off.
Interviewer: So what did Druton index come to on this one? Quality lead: 312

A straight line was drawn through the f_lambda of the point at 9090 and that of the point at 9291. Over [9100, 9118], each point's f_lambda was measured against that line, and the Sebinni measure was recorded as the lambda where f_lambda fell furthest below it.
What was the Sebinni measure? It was 9117 angstrom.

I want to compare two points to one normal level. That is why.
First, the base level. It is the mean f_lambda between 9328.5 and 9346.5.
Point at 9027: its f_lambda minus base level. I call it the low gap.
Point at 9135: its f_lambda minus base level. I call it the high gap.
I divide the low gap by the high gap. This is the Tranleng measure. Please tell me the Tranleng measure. 1.2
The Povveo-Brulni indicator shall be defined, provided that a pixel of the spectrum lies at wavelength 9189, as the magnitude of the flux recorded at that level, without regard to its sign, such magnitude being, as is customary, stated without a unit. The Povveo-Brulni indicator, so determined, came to 56.7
